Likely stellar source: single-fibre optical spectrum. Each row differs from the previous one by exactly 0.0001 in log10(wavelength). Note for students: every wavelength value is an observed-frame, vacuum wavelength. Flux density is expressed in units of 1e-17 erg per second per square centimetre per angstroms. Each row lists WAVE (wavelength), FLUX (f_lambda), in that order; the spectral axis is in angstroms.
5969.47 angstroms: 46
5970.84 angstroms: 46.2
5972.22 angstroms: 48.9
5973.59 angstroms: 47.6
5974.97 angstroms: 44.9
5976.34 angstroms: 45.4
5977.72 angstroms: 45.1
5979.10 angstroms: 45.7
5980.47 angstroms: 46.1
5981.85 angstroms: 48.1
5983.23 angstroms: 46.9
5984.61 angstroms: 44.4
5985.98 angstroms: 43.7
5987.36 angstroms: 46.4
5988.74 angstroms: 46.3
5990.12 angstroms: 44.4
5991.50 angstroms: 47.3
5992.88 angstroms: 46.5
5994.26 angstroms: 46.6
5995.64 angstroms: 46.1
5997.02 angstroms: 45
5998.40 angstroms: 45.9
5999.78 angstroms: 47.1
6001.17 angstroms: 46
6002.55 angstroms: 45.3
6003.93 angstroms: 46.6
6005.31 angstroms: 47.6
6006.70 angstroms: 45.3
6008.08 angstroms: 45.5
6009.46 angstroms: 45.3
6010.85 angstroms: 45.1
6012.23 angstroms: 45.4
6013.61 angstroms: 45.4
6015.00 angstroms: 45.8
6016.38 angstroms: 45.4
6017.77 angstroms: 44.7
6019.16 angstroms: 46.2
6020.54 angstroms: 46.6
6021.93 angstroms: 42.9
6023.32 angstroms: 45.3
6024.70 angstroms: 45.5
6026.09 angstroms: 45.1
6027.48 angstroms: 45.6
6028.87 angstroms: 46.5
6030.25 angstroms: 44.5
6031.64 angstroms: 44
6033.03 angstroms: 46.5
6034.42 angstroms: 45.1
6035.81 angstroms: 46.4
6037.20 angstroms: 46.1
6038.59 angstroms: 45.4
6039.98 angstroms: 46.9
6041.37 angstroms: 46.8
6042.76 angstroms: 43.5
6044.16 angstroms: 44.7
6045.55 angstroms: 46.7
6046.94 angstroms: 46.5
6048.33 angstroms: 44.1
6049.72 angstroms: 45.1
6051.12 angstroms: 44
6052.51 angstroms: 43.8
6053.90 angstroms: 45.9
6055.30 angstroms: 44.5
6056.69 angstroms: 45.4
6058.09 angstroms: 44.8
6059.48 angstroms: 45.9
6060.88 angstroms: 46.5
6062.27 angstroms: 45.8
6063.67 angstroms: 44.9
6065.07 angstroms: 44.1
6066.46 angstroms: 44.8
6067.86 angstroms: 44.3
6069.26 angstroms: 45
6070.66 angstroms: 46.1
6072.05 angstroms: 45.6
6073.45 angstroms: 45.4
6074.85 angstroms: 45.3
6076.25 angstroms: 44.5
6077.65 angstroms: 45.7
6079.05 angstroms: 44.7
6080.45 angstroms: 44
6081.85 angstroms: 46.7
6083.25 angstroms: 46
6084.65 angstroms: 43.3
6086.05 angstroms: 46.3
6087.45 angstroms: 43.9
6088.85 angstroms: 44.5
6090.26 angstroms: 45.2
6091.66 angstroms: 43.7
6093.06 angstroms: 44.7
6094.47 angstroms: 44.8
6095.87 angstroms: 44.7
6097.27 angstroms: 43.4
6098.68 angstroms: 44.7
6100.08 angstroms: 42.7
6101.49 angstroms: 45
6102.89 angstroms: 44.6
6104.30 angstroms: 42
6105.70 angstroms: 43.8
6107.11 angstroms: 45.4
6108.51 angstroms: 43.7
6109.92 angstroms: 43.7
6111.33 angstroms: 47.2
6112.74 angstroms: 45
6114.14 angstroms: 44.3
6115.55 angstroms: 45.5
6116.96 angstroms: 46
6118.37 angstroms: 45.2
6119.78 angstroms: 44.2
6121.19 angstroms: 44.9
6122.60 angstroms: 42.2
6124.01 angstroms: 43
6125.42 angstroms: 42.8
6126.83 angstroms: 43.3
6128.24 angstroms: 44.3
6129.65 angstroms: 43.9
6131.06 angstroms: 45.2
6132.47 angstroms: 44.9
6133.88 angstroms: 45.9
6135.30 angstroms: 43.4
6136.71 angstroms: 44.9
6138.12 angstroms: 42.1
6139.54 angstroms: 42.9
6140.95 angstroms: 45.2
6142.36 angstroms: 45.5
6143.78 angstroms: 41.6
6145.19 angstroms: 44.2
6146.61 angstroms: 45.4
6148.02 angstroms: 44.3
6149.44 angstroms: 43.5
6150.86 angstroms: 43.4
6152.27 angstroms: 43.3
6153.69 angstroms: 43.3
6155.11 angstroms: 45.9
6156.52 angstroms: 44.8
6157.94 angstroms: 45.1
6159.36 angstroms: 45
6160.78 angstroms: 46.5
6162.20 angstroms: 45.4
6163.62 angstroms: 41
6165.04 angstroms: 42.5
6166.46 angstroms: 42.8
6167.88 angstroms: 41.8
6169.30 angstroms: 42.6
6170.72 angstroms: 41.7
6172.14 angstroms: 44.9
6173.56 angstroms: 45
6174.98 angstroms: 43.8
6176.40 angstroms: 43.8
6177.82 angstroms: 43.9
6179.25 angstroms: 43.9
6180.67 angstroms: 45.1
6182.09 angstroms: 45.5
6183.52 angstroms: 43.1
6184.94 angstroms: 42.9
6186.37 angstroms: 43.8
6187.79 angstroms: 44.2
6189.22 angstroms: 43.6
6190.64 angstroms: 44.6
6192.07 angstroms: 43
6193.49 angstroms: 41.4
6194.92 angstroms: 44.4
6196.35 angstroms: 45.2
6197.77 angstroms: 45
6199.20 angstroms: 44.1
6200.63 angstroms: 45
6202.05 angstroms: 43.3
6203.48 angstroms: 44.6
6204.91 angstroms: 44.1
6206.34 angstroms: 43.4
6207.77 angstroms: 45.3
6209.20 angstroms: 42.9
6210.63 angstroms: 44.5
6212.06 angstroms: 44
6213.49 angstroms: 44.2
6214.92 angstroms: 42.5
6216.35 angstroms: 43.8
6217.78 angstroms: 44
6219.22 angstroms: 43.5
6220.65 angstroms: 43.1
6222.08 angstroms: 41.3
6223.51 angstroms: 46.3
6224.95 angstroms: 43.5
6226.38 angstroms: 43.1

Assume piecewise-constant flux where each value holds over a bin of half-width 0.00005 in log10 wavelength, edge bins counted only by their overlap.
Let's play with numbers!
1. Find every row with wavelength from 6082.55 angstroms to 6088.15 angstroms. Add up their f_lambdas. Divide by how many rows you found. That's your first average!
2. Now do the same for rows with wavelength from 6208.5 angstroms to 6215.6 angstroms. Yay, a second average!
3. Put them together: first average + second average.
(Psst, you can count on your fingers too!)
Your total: 88.5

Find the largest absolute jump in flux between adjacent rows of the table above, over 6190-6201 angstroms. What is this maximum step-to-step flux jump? 3.00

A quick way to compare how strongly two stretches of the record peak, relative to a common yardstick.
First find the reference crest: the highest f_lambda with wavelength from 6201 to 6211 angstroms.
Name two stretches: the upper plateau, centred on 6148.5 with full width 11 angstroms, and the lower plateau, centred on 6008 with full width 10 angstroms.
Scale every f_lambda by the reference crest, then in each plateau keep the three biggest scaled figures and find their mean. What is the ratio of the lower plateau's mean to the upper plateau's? 1.04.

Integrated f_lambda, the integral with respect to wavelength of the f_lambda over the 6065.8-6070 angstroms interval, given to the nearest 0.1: 187.4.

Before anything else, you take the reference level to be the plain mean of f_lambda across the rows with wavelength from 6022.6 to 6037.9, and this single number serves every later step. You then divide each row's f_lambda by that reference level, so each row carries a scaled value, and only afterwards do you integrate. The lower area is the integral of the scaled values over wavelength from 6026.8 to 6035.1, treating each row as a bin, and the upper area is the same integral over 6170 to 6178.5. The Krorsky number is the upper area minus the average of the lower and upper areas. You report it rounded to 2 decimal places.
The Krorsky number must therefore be -0.04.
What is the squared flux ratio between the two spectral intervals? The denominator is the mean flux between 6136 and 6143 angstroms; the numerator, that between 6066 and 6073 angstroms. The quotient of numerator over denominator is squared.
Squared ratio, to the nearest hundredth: 1.05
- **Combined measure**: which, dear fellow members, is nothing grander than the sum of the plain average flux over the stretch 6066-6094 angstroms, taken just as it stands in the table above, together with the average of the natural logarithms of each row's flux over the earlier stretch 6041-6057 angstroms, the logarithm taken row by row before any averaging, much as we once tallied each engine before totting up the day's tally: 48.8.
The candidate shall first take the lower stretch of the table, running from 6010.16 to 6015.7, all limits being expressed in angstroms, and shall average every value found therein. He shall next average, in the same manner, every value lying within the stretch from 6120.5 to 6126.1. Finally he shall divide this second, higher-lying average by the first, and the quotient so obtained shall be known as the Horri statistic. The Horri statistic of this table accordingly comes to 0.95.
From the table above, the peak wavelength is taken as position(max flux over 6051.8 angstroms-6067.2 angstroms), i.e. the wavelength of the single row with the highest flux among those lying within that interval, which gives 6060.88 angstroms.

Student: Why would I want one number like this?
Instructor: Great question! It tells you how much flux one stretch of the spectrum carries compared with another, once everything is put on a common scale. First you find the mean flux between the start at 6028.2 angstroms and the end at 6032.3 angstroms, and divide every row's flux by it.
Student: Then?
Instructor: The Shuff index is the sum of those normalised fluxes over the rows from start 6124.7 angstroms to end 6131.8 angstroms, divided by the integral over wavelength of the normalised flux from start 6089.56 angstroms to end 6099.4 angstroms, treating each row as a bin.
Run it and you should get 0.50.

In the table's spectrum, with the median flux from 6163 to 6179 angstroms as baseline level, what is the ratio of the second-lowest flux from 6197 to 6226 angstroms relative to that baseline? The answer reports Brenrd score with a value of 0.993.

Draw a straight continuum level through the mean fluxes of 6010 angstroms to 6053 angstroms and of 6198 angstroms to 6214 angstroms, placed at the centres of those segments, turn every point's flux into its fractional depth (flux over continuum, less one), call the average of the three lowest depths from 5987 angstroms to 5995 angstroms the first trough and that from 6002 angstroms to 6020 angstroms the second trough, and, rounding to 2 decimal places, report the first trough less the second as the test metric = 0.01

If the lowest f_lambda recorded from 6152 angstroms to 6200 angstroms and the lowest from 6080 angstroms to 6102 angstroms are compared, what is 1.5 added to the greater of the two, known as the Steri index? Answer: 44.2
